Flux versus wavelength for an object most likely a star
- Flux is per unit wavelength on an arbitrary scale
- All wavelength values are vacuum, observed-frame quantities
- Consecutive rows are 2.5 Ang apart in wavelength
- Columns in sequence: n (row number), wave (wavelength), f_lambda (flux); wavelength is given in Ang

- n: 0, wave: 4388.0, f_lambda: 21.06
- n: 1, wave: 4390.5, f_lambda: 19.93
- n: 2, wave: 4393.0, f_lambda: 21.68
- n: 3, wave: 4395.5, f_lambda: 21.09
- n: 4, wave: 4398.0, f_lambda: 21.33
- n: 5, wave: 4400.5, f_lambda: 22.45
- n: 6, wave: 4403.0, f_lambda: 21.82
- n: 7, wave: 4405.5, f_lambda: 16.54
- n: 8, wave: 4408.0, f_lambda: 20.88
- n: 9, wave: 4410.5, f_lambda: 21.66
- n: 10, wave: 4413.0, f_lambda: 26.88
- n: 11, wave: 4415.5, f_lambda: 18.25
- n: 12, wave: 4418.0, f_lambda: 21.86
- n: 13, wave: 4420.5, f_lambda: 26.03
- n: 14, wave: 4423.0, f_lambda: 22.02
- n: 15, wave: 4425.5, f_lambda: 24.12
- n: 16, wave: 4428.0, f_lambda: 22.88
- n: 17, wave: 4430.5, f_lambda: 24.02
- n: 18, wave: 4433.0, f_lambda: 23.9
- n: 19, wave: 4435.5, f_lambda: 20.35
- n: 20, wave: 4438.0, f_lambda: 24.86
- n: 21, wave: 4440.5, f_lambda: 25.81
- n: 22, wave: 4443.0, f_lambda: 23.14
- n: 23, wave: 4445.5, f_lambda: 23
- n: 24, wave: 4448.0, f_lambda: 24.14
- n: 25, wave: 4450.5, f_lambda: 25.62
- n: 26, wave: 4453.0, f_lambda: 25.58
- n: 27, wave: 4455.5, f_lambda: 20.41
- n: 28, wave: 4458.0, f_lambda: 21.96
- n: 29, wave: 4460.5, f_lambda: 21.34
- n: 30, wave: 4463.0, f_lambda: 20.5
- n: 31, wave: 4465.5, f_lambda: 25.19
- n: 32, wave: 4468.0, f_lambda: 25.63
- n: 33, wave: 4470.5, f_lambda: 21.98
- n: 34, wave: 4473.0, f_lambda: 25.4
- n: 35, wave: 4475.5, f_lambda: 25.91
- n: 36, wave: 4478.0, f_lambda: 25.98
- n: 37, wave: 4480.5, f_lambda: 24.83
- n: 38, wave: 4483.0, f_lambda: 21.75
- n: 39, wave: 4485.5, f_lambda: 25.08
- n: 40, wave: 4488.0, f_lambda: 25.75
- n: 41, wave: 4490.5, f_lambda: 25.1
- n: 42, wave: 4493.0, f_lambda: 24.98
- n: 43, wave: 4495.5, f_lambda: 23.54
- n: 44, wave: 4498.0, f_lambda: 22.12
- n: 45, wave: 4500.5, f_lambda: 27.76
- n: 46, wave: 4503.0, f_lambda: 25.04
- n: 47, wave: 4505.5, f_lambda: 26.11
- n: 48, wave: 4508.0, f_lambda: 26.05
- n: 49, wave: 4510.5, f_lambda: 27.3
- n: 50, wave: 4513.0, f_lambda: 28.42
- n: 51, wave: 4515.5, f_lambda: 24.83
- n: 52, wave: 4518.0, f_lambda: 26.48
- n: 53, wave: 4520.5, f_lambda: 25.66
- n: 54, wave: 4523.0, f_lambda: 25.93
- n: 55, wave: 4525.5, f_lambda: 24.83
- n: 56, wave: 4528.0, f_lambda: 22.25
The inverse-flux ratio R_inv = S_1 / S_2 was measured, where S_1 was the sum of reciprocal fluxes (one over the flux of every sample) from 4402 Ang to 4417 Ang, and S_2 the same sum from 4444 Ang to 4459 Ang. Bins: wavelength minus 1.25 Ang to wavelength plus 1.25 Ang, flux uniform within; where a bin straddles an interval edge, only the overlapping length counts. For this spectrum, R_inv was 1.14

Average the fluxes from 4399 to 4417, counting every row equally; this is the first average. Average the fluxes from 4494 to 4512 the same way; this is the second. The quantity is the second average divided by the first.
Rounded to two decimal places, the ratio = 1.20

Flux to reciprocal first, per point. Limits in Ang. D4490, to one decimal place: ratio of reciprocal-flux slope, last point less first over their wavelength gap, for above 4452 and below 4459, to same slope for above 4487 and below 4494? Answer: 5.4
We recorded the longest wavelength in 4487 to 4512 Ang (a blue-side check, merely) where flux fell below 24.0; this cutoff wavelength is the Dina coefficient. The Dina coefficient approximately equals 4498.0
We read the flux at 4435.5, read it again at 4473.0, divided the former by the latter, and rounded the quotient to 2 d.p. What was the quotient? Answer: 0.80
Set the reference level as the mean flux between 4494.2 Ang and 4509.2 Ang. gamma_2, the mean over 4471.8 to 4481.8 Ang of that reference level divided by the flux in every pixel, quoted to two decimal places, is 0.98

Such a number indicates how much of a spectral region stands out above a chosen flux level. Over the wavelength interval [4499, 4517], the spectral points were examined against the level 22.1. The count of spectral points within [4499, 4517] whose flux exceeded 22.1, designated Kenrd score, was 7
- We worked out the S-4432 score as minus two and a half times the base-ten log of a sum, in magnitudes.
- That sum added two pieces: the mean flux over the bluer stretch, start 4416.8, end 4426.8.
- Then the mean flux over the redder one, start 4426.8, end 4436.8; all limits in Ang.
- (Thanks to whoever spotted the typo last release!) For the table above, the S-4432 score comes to -4.16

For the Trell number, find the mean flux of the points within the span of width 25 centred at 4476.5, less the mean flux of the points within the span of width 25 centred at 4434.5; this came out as 1.3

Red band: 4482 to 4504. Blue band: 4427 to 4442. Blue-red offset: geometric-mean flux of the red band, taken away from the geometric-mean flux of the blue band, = -0.9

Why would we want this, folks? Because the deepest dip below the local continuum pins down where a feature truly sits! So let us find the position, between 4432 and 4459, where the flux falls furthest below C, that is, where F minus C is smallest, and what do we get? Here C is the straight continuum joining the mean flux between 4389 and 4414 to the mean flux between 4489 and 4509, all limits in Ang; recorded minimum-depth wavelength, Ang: 4455.5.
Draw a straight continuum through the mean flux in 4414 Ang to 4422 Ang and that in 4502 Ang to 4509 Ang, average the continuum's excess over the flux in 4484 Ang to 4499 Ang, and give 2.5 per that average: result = 3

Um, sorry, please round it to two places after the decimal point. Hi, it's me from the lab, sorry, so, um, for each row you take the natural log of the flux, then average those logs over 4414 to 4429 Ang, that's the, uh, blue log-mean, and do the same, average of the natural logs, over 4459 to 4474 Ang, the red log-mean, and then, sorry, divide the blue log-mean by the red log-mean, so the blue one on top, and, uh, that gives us 0.99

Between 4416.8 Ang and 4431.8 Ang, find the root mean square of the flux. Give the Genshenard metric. 23.5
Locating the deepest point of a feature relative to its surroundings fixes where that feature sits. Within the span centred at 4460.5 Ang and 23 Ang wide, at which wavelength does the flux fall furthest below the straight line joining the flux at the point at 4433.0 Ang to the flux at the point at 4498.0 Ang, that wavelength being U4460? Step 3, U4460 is 4455.5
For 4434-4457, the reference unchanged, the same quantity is 4435.5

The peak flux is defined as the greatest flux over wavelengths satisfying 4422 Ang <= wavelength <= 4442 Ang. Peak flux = 25.81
